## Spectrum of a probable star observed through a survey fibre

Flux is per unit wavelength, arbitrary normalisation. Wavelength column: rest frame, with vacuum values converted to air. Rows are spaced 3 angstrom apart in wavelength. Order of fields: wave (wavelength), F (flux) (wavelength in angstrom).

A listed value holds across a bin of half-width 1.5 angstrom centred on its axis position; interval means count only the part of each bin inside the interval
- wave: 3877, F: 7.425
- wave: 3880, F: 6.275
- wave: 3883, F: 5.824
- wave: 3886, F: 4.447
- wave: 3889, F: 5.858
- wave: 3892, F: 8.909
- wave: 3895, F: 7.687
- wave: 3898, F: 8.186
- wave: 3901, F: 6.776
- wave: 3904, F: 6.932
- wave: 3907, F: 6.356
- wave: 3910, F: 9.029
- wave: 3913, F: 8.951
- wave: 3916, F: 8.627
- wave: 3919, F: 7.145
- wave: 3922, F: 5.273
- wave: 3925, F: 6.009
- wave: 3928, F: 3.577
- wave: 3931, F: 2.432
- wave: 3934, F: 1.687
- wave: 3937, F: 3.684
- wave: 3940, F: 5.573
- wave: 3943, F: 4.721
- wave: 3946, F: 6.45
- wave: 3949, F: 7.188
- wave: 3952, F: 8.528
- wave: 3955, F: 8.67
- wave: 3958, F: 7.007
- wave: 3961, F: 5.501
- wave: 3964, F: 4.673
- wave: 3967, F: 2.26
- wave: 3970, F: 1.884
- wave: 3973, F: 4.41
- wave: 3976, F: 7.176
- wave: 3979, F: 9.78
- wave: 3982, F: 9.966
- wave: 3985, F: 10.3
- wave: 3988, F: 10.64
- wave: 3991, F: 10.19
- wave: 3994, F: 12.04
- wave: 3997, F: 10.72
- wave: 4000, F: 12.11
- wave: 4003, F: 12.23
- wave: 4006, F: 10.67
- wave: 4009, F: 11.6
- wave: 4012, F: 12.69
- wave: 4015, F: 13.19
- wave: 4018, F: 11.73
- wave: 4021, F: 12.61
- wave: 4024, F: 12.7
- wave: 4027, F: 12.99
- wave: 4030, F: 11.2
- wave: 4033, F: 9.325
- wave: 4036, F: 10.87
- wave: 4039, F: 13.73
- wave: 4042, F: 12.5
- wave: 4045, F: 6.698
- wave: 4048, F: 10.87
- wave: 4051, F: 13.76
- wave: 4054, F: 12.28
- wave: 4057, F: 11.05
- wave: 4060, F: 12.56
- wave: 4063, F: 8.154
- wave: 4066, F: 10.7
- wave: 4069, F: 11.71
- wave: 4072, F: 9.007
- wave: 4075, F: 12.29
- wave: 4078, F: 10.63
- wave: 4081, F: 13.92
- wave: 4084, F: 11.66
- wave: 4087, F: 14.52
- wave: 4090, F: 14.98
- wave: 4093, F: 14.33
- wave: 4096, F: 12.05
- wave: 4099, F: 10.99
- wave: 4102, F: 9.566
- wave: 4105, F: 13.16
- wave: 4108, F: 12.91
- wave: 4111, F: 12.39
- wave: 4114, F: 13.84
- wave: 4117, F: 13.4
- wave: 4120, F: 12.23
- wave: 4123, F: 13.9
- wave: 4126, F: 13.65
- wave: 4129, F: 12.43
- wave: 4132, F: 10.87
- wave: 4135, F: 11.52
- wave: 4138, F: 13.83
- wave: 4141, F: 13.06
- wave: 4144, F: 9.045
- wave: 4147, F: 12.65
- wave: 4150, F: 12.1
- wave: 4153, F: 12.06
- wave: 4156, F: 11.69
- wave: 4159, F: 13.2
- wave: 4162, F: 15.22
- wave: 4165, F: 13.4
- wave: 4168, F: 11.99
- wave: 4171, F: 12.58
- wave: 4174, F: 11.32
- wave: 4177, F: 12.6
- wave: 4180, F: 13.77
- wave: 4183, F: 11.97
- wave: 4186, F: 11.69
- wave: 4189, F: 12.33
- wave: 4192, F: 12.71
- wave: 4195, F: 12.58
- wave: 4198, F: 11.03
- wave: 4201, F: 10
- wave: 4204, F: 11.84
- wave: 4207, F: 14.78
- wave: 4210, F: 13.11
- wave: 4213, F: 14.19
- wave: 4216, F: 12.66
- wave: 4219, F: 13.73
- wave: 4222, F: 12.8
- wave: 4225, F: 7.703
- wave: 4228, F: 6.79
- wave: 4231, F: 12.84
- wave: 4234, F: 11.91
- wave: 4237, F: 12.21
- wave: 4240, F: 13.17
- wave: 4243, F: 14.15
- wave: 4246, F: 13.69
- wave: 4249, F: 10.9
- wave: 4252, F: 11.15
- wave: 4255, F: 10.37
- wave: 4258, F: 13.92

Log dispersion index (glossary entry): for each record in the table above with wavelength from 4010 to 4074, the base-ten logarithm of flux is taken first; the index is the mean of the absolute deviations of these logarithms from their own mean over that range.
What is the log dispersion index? 0.058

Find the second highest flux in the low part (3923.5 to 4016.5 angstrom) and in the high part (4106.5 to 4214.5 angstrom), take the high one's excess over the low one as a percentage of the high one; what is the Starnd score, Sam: 14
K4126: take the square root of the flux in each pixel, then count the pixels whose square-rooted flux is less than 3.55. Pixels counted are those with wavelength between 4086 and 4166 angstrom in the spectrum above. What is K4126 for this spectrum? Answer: 12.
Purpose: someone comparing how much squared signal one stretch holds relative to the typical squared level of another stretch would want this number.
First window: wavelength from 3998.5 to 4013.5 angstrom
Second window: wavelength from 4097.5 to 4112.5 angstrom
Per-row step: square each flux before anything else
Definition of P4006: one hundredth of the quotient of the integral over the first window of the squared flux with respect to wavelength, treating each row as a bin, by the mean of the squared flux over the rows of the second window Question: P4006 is 0.150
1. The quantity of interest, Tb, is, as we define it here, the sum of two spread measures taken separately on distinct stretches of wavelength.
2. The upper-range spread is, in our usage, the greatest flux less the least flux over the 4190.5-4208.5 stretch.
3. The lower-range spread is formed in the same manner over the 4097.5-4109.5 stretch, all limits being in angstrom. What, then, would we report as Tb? 8.4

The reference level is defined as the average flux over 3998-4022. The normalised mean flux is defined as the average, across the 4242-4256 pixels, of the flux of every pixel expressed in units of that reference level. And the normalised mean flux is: 1.00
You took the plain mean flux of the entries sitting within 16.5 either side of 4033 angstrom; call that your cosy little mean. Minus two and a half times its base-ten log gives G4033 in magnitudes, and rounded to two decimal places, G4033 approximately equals -2.64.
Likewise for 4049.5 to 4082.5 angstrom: -2.65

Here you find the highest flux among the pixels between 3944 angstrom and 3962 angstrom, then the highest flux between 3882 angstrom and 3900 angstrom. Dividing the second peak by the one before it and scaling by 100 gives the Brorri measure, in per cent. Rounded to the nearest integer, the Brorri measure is 103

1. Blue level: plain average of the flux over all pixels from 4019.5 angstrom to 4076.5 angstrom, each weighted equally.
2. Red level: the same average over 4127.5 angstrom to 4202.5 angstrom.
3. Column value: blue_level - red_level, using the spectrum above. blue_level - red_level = -0.9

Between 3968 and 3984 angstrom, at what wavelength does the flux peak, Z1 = 3982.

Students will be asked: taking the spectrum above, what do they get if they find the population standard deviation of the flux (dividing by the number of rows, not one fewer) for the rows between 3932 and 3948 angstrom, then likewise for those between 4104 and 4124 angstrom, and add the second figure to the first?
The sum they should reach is 2.3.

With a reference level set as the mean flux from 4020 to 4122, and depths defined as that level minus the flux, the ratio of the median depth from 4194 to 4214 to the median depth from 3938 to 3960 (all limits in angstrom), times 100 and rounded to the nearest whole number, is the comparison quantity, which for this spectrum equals -13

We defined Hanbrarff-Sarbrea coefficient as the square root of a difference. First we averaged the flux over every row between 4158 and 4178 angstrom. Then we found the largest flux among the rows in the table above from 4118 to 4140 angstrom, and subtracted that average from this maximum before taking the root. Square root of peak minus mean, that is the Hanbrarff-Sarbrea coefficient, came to 1.00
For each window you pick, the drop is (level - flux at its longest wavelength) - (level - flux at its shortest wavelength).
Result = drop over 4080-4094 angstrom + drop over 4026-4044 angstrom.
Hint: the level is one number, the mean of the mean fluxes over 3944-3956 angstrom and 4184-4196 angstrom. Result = 0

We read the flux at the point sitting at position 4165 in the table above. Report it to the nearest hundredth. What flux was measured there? 13.40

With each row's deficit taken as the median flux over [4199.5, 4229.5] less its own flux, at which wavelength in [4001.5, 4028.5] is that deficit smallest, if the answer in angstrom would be 4015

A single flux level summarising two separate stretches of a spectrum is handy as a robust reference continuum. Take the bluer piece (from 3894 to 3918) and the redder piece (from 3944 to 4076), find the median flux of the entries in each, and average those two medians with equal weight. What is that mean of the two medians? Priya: 9.3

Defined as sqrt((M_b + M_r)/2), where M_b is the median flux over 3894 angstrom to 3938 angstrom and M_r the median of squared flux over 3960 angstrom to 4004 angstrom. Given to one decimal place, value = 7.3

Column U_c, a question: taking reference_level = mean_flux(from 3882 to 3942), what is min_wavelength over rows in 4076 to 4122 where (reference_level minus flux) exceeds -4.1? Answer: 4102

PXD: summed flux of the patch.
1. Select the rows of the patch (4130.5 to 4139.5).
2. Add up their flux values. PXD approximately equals 36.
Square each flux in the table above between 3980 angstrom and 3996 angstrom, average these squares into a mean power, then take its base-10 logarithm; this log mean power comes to 2.05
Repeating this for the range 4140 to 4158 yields 2.15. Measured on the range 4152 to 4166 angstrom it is 2.24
